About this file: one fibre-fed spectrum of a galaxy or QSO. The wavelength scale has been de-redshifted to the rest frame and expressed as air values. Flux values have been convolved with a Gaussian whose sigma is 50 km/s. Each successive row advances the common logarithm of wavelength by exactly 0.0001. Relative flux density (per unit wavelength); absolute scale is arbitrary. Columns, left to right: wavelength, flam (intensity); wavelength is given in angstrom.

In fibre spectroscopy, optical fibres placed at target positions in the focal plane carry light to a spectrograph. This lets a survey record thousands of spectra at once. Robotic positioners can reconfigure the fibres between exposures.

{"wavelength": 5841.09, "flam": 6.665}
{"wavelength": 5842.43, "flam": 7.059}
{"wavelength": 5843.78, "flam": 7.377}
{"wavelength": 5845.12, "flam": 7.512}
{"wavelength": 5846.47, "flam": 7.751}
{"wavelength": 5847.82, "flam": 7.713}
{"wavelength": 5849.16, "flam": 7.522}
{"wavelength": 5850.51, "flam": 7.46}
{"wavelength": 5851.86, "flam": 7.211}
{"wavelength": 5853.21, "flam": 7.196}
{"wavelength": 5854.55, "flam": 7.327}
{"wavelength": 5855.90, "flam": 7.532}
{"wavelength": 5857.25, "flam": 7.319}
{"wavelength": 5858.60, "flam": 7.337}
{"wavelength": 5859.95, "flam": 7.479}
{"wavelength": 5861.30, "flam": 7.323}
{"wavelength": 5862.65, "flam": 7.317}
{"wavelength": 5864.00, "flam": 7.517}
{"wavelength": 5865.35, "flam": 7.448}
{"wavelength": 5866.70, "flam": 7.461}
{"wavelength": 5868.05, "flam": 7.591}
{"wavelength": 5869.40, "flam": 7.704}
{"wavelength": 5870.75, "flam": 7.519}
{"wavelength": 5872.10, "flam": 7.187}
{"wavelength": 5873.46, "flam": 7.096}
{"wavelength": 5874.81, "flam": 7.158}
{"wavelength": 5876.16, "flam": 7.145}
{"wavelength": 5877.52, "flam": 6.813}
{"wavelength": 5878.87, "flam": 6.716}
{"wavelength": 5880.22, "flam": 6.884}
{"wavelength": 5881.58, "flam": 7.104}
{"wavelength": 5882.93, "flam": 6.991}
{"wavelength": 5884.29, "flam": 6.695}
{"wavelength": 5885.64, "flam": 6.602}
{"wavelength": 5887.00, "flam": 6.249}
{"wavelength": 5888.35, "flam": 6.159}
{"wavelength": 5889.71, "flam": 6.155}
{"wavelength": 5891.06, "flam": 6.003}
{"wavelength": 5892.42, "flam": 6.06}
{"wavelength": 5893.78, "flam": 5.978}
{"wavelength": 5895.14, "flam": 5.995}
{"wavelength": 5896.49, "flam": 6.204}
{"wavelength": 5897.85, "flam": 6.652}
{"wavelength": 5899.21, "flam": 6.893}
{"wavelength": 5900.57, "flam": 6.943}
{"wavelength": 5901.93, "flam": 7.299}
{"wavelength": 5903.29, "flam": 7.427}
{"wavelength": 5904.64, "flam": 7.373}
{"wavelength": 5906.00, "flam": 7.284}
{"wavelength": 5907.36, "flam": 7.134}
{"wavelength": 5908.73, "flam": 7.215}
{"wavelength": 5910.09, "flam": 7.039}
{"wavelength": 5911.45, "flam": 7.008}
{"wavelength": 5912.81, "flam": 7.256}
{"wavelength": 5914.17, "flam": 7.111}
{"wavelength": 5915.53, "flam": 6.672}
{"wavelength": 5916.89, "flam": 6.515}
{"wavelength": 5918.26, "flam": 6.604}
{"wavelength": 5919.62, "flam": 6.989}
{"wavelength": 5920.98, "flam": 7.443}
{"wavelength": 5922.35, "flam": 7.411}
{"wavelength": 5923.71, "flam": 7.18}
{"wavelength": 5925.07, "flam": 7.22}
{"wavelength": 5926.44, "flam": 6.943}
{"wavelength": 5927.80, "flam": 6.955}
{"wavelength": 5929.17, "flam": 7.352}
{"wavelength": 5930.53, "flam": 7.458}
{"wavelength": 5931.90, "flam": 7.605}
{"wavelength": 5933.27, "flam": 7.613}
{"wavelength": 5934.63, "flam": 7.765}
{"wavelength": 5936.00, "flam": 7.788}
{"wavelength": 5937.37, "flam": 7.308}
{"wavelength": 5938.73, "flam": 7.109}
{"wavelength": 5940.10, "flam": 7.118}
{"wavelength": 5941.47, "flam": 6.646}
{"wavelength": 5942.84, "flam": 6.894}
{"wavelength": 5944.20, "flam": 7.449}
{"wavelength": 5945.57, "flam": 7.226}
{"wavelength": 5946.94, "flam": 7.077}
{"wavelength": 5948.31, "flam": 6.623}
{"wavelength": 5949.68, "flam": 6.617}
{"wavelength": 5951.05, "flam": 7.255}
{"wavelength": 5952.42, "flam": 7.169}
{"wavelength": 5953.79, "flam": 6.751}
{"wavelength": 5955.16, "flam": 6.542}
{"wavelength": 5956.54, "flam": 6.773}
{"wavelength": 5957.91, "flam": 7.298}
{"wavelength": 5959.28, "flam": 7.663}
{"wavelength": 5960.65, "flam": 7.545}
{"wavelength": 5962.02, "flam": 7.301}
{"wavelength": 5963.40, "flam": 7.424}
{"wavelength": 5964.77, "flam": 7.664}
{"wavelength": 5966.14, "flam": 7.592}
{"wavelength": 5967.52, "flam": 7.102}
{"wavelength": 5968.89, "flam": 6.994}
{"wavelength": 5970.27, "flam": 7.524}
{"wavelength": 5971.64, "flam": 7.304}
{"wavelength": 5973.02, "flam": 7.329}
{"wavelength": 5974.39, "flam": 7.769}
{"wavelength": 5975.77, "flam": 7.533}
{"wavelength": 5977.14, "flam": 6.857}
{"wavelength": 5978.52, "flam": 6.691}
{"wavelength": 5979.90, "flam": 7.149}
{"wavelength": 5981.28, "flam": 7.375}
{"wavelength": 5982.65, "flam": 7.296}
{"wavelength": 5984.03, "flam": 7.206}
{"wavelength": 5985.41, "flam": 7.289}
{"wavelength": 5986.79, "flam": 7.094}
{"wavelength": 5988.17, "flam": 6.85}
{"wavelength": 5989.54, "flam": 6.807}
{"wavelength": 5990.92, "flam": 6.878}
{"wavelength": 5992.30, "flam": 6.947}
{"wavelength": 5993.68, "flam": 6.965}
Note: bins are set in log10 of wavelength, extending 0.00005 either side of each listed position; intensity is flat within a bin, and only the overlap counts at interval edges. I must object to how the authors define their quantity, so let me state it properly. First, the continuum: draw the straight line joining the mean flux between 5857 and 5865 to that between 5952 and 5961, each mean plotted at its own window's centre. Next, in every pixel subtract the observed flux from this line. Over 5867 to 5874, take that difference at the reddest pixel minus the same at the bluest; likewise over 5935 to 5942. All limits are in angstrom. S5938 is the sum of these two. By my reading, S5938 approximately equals 1.6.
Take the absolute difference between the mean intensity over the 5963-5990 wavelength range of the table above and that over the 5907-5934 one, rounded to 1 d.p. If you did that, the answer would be 0.1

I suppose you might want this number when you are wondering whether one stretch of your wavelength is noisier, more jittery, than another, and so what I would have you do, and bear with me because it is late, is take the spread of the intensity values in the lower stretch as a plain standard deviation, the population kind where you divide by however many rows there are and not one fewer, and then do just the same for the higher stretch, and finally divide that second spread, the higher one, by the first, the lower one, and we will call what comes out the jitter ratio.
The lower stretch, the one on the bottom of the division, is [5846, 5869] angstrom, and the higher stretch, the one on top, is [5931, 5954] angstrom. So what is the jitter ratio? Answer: 2.45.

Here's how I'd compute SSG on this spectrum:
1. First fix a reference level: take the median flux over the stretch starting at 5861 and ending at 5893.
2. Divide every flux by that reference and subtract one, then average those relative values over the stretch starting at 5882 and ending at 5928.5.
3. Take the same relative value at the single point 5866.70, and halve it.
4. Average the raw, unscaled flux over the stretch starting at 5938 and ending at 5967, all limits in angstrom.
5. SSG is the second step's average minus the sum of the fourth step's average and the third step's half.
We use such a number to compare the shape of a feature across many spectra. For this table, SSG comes -7.20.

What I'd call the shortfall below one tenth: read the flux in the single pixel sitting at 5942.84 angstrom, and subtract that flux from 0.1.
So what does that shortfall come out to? -6.8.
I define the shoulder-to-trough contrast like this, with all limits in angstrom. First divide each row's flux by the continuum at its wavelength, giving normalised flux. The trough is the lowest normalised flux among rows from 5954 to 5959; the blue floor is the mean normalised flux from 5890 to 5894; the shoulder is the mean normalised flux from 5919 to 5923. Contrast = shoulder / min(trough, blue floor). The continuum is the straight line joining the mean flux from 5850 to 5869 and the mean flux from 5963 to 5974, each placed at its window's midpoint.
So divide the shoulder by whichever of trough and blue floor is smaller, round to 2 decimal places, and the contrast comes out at 1.21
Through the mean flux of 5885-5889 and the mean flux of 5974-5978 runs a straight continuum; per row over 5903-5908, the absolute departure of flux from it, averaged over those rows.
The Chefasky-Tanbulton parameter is 0.8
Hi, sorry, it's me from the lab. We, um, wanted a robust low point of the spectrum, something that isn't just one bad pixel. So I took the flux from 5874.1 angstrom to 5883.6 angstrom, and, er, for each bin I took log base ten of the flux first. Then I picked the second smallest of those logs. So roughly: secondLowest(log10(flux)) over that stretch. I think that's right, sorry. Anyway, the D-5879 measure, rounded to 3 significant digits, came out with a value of 0.833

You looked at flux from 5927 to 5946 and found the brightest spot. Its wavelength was 5936.00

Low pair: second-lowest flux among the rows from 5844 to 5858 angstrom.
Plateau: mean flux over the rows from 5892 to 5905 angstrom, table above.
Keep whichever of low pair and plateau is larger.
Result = 7.21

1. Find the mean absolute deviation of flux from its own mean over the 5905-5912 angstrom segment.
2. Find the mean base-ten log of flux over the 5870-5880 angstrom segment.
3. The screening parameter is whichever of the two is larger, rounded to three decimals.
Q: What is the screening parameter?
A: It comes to 0.850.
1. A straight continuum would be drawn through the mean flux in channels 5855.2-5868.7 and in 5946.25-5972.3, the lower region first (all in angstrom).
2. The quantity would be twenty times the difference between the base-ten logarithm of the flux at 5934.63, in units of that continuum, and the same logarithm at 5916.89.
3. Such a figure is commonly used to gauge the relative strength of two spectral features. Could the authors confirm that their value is 1.6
